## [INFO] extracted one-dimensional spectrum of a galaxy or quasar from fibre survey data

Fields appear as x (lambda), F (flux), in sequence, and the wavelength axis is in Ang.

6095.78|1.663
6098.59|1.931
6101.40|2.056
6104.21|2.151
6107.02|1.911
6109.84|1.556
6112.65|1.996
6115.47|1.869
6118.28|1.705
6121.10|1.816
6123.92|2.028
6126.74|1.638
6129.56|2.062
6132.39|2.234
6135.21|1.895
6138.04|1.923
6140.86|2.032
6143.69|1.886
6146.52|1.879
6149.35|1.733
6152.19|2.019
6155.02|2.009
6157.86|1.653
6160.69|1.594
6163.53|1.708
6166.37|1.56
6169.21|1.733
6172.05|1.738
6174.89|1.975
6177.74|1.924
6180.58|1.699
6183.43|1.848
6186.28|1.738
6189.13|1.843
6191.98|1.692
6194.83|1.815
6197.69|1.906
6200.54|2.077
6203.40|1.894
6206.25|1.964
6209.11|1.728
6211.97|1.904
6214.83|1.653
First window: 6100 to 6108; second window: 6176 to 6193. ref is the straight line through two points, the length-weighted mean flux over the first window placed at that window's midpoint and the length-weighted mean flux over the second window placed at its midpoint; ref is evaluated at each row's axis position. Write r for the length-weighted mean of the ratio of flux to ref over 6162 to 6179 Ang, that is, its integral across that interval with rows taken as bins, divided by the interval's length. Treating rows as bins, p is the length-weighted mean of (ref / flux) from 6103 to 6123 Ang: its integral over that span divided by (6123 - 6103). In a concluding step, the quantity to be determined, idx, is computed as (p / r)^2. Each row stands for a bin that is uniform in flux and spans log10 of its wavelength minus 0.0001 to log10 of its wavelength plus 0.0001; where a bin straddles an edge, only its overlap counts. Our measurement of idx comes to 1.30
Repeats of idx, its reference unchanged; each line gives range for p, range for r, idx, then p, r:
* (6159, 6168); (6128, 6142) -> 1.22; 1.15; 1.04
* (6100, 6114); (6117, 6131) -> 1.31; 1.07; 0.93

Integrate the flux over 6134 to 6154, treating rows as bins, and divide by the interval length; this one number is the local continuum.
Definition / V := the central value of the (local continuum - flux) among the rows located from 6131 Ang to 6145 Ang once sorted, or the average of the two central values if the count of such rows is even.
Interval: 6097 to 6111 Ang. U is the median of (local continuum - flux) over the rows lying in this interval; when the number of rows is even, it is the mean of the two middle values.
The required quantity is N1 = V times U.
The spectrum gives 0.000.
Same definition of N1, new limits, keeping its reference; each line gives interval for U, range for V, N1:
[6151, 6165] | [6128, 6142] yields -0.025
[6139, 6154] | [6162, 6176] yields 0.005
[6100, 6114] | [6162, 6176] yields -0.015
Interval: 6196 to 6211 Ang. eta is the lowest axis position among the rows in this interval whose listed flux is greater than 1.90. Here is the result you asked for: 6197.69 Ang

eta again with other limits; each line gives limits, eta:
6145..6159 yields 6152.19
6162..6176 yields 6174.89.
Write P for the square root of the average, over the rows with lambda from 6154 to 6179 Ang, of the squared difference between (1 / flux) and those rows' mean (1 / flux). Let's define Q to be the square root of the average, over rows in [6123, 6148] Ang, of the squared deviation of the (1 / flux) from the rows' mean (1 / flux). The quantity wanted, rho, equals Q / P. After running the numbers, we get 0.87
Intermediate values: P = 0.049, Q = 0.0425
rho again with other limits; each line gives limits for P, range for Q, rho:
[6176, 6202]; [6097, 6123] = 1.52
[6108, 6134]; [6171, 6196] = 0.47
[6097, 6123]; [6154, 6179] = 0.96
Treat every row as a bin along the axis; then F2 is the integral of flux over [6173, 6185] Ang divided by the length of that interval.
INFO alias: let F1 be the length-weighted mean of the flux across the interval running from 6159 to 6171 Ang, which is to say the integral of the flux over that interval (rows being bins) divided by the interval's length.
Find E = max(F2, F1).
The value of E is 1.85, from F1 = 1.65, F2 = 1.85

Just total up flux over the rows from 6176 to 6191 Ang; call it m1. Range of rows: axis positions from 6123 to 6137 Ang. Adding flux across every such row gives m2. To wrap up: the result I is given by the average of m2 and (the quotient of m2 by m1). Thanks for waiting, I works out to 5.47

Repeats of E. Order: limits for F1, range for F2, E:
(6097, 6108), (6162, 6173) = 2.01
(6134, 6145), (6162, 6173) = 1.94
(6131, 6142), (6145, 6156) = 2.02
